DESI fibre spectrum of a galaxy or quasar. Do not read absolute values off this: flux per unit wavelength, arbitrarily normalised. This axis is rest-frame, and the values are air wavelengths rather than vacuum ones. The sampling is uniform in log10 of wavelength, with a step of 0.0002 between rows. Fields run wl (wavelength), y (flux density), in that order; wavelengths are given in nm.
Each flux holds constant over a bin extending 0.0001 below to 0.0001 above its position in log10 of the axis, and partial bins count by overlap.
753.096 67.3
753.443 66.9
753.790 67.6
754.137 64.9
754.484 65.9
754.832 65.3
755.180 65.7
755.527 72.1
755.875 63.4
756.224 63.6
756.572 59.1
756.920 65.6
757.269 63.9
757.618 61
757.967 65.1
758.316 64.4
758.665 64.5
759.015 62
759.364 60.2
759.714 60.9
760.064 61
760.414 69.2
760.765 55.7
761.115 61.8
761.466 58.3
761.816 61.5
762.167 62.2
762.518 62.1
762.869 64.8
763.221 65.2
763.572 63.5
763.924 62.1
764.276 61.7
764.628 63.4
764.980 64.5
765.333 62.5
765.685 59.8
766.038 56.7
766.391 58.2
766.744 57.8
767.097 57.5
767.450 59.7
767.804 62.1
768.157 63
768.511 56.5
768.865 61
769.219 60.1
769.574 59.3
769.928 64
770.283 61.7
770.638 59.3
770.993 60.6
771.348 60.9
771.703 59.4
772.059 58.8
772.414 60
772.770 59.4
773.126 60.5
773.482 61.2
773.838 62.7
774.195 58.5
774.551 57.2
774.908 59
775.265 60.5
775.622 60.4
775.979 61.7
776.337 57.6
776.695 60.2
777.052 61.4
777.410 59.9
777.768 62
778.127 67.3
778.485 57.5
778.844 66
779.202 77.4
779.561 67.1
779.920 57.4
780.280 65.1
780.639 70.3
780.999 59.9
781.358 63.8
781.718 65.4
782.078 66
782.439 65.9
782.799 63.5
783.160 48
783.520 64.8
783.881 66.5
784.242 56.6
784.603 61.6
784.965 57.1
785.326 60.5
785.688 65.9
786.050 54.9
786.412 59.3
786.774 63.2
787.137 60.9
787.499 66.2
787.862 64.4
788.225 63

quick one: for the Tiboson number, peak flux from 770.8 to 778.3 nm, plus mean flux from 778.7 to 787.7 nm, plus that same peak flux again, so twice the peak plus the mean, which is 198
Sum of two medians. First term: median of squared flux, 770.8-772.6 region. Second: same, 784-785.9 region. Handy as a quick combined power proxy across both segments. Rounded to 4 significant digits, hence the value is 7260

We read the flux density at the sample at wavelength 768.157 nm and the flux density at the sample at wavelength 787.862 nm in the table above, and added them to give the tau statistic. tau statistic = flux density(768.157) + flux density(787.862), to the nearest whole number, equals 127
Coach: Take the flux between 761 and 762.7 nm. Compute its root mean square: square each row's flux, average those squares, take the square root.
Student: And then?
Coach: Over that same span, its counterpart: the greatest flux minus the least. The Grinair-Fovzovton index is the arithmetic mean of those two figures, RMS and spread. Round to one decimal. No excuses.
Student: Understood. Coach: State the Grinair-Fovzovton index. 32.5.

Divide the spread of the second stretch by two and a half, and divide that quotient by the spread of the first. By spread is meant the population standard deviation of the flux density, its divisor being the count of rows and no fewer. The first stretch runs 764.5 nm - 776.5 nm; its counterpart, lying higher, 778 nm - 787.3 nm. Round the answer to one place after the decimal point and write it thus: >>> 1.1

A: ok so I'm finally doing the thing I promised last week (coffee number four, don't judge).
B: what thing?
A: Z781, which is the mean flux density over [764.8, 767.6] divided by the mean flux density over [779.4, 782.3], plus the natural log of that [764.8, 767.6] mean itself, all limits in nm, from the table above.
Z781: 5.01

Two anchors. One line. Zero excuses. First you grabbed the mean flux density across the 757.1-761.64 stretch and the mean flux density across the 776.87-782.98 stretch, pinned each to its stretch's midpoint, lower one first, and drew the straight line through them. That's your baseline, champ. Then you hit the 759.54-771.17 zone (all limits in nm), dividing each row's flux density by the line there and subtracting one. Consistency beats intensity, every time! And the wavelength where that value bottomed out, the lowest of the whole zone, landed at 760.765 nm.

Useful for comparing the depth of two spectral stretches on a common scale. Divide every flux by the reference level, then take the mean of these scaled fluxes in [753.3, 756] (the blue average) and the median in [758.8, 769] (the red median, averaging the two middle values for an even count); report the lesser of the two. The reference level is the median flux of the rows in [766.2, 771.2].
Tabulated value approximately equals 1.03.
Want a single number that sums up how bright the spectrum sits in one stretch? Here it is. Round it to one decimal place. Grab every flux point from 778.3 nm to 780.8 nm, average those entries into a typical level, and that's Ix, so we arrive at 65.8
